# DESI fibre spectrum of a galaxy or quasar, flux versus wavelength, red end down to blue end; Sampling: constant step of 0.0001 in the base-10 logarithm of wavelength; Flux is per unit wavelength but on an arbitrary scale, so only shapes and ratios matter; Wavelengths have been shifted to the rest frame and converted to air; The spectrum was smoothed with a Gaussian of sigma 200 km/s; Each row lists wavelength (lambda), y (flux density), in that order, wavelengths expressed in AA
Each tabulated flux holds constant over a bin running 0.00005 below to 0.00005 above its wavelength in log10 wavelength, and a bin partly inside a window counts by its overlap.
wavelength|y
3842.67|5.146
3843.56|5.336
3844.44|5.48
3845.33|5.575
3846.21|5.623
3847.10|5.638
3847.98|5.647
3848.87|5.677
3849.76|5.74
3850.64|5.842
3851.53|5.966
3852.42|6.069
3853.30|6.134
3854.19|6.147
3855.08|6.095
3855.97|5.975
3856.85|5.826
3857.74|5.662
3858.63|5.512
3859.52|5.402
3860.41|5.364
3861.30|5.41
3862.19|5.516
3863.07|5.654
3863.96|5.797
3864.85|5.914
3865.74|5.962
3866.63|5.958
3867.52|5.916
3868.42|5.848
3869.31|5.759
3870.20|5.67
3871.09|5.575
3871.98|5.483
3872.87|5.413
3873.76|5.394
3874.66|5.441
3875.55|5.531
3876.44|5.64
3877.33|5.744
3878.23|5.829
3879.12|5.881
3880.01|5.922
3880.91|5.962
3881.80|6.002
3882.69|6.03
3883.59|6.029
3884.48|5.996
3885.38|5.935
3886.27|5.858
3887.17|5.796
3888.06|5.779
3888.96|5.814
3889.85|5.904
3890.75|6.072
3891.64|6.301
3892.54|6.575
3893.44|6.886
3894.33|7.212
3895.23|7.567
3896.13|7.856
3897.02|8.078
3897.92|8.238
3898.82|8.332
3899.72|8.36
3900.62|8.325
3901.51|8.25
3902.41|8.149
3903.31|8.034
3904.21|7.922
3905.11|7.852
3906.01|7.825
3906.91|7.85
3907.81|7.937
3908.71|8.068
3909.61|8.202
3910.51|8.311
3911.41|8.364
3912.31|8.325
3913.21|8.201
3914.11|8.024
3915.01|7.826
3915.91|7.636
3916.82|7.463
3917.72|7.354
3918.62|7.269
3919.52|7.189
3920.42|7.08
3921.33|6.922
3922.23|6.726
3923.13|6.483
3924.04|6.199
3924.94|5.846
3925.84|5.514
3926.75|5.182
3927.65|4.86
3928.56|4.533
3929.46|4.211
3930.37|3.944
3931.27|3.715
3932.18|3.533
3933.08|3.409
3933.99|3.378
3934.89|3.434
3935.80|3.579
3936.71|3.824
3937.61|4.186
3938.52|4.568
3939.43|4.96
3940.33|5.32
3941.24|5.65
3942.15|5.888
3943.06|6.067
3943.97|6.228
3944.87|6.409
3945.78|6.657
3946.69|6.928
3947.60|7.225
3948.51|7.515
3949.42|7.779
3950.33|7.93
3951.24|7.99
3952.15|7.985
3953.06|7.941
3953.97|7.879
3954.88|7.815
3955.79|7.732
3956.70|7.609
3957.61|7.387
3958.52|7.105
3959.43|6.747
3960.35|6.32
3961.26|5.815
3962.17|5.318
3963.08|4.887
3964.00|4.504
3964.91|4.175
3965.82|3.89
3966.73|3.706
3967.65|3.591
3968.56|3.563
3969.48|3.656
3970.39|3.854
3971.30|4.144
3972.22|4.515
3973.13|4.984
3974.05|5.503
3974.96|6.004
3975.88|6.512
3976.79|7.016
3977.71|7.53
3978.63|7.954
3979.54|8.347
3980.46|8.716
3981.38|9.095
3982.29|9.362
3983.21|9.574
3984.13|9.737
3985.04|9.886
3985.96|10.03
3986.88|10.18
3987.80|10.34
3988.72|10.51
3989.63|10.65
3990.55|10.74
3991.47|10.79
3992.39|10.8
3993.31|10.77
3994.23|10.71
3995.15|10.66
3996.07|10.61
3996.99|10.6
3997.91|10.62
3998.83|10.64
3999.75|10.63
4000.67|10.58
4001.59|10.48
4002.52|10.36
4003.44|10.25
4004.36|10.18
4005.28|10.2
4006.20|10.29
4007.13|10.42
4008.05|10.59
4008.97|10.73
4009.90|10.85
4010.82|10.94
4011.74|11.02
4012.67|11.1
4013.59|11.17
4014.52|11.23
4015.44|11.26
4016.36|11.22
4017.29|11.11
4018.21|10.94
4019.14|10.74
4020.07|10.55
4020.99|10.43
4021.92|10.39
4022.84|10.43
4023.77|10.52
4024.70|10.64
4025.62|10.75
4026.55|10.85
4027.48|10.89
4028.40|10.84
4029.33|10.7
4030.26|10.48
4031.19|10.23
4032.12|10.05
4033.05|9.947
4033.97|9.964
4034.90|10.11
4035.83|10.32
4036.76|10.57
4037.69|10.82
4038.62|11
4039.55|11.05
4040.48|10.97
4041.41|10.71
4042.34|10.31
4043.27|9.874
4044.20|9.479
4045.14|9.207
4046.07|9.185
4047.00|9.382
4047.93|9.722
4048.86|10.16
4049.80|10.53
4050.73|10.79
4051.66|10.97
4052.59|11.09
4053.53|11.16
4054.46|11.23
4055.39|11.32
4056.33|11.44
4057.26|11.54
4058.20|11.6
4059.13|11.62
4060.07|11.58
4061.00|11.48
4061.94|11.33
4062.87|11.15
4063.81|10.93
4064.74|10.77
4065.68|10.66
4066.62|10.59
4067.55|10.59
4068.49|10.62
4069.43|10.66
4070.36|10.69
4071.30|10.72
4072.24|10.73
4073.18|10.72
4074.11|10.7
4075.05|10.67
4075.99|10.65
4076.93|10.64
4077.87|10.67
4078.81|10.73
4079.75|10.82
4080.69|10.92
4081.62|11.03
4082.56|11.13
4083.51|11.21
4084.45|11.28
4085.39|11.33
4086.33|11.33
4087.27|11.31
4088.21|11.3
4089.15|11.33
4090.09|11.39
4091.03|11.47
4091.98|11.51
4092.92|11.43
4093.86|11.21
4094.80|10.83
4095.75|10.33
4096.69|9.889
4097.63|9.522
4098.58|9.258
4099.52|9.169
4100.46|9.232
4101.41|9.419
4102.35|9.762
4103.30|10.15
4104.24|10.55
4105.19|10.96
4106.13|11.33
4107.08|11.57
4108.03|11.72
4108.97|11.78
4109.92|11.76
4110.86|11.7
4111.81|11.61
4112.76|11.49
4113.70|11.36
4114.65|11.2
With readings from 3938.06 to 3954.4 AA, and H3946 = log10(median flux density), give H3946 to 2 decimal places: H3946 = 0.83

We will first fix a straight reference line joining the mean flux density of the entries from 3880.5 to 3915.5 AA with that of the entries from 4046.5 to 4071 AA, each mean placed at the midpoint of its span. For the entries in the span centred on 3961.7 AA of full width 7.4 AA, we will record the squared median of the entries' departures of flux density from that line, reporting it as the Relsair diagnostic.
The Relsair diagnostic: 10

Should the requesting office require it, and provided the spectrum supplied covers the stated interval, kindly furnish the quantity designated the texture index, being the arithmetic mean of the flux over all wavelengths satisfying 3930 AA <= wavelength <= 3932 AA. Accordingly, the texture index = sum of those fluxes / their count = 3.8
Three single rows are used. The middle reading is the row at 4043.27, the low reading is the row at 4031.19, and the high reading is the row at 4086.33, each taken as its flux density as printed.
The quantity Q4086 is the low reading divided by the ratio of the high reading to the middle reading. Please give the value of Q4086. 8.9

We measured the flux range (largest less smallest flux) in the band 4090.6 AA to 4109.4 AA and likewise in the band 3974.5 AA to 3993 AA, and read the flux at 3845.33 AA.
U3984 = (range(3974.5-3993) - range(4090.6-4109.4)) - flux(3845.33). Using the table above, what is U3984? -3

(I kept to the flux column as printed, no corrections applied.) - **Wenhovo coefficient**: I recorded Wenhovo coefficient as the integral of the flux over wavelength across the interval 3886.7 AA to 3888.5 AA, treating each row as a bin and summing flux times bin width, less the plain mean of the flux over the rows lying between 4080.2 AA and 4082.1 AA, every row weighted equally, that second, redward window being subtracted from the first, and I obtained -0.6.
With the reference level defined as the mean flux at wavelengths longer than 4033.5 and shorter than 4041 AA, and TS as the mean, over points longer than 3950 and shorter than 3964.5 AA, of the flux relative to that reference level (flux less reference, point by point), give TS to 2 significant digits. -3.7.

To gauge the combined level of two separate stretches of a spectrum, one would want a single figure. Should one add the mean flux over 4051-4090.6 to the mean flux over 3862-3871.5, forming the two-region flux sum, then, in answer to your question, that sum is 16.8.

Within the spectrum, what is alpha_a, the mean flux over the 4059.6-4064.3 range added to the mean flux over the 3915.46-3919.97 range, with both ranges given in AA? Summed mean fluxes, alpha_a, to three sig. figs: 18.7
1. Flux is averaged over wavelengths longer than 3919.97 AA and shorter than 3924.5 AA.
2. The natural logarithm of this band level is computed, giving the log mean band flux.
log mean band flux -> 1.90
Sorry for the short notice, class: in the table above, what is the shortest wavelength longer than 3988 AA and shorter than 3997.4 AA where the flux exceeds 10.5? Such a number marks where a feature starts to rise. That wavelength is 3988.72 AA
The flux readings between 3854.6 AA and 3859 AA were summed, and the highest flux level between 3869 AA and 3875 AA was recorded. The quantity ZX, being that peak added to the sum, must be 35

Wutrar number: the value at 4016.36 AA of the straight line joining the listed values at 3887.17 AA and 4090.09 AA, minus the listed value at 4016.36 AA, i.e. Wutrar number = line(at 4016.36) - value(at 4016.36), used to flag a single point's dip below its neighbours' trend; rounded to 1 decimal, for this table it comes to -1.9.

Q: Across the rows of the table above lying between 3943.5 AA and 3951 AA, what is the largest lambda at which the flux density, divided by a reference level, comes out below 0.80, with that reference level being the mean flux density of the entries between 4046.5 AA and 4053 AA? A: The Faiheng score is 3950.33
